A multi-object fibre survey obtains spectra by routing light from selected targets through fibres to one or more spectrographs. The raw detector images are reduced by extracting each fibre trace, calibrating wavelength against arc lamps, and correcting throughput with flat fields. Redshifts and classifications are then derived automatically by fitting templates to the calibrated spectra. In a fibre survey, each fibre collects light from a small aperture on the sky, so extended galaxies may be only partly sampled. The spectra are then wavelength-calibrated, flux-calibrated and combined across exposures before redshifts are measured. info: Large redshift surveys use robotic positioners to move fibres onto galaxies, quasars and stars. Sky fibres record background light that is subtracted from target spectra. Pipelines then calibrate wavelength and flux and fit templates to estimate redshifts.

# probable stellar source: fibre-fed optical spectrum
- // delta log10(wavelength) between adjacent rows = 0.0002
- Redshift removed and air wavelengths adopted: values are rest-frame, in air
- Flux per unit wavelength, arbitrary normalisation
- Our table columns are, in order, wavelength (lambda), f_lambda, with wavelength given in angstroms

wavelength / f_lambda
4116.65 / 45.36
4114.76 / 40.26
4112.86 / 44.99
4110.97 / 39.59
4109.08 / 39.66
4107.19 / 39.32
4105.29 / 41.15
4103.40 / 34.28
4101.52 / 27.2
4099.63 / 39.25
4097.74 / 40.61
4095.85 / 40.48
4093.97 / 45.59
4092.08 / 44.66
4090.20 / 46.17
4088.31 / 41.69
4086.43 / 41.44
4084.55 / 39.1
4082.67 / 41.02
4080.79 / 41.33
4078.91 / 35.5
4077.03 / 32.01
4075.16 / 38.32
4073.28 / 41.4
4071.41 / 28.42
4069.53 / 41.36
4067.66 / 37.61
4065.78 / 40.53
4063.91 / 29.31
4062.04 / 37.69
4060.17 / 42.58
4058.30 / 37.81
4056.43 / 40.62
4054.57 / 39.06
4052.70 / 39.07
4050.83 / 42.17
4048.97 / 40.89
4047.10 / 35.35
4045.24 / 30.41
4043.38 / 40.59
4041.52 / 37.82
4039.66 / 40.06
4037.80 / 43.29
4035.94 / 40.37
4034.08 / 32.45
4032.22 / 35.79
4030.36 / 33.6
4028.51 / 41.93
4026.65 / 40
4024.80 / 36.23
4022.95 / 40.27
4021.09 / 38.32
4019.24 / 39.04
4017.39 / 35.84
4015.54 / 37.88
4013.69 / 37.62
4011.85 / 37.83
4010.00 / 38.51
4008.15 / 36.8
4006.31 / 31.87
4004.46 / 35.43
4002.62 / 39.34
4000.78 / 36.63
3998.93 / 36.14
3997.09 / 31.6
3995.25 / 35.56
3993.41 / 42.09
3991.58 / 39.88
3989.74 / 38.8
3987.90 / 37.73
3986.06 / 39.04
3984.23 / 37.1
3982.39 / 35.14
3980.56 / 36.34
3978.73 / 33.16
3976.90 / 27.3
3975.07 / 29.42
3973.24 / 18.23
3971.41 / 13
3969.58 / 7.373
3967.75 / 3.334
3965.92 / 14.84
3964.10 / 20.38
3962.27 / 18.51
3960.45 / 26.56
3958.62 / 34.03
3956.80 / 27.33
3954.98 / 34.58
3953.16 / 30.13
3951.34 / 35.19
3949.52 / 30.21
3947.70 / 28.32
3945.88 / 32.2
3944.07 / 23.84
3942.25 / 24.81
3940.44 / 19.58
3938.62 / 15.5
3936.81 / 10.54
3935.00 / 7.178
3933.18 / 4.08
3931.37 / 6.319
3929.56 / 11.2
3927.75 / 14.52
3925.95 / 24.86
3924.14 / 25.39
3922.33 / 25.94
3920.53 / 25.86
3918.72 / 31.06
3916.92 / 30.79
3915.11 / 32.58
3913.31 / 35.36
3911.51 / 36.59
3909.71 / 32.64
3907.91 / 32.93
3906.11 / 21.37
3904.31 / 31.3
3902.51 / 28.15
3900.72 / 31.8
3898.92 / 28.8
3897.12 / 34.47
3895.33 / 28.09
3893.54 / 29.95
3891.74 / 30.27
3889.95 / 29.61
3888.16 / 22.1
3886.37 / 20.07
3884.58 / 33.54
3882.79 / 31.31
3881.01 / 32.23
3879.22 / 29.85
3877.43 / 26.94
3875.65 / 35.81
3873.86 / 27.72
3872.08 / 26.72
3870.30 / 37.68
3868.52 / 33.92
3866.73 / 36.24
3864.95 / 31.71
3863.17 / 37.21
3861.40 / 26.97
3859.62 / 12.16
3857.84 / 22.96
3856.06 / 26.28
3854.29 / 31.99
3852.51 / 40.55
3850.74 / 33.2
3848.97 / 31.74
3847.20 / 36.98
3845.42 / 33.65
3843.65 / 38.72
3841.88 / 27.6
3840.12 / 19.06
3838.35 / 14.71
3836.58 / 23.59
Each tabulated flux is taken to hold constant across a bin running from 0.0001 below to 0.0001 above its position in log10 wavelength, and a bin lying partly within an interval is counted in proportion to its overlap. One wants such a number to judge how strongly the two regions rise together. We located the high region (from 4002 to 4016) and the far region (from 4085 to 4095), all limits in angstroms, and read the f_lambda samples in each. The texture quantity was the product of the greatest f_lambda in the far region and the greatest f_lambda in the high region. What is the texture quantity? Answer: 1816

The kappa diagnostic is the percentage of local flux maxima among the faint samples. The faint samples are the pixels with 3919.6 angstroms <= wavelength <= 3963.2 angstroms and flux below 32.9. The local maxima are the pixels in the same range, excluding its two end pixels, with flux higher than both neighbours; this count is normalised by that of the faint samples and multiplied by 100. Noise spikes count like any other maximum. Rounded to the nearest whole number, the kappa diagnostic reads 29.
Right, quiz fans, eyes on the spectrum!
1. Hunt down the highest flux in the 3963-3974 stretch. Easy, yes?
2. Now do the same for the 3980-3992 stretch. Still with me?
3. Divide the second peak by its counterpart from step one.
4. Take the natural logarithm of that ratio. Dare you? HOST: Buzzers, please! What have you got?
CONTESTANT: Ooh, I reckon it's 0.7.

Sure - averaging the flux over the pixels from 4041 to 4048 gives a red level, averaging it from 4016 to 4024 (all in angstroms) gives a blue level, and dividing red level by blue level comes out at 0.94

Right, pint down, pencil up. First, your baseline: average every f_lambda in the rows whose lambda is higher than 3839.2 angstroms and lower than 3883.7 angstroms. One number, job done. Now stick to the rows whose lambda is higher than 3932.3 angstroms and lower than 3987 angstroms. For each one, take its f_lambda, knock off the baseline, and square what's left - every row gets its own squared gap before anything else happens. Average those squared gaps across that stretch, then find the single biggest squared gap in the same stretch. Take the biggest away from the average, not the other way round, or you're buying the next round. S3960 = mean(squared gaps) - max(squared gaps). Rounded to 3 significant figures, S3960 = -597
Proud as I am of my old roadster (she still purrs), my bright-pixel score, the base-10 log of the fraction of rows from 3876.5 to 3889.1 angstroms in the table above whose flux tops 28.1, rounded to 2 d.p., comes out -0.24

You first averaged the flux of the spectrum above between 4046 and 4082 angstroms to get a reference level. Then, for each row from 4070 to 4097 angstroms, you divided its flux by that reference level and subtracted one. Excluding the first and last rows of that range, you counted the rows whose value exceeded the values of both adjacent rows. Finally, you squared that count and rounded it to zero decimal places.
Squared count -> 16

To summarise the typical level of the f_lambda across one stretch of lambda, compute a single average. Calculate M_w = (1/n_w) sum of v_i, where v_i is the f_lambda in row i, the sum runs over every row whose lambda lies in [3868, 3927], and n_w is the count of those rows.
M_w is 30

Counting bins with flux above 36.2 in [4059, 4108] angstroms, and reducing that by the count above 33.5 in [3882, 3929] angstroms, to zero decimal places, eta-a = 16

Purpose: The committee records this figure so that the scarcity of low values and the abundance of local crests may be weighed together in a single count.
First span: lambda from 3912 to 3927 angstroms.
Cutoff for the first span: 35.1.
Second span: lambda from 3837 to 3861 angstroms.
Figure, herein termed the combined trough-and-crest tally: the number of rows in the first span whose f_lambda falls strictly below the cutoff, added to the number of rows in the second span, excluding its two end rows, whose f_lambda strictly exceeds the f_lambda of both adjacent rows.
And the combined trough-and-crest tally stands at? 10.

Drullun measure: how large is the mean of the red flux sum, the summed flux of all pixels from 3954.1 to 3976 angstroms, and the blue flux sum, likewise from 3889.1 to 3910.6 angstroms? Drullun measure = 303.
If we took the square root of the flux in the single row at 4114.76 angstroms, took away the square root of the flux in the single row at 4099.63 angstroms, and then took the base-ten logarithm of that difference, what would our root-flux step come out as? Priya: -1.1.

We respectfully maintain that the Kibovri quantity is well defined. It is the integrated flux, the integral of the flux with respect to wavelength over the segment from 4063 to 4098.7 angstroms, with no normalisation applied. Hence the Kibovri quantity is 1403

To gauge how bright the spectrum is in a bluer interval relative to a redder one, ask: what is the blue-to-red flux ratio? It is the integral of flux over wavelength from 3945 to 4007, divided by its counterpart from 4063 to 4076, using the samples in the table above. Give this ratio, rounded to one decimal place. 3.9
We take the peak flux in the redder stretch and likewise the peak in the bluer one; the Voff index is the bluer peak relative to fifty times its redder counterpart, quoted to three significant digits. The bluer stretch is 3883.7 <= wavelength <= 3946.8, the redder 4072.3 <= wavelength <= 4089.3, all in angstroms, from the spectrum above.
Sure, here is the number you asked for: 0.0176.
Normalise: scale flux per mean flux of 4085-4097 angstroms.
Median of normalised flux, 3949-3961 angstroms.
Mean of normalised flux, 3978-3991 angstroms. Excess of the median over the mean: -0.15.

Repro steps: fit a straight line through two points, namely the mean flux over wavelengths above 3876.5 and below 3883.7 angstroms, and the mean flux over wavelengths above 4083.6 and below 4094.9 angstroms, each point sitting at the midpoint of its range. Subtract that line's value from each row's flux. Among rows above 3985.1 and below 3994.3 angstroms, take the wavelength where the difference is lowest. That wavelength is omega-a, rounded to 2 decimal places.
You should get 3987.90 angstroms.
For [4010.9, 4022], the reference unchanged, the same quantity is 4017.39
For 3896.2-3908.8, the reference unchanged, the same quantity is 3906.11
